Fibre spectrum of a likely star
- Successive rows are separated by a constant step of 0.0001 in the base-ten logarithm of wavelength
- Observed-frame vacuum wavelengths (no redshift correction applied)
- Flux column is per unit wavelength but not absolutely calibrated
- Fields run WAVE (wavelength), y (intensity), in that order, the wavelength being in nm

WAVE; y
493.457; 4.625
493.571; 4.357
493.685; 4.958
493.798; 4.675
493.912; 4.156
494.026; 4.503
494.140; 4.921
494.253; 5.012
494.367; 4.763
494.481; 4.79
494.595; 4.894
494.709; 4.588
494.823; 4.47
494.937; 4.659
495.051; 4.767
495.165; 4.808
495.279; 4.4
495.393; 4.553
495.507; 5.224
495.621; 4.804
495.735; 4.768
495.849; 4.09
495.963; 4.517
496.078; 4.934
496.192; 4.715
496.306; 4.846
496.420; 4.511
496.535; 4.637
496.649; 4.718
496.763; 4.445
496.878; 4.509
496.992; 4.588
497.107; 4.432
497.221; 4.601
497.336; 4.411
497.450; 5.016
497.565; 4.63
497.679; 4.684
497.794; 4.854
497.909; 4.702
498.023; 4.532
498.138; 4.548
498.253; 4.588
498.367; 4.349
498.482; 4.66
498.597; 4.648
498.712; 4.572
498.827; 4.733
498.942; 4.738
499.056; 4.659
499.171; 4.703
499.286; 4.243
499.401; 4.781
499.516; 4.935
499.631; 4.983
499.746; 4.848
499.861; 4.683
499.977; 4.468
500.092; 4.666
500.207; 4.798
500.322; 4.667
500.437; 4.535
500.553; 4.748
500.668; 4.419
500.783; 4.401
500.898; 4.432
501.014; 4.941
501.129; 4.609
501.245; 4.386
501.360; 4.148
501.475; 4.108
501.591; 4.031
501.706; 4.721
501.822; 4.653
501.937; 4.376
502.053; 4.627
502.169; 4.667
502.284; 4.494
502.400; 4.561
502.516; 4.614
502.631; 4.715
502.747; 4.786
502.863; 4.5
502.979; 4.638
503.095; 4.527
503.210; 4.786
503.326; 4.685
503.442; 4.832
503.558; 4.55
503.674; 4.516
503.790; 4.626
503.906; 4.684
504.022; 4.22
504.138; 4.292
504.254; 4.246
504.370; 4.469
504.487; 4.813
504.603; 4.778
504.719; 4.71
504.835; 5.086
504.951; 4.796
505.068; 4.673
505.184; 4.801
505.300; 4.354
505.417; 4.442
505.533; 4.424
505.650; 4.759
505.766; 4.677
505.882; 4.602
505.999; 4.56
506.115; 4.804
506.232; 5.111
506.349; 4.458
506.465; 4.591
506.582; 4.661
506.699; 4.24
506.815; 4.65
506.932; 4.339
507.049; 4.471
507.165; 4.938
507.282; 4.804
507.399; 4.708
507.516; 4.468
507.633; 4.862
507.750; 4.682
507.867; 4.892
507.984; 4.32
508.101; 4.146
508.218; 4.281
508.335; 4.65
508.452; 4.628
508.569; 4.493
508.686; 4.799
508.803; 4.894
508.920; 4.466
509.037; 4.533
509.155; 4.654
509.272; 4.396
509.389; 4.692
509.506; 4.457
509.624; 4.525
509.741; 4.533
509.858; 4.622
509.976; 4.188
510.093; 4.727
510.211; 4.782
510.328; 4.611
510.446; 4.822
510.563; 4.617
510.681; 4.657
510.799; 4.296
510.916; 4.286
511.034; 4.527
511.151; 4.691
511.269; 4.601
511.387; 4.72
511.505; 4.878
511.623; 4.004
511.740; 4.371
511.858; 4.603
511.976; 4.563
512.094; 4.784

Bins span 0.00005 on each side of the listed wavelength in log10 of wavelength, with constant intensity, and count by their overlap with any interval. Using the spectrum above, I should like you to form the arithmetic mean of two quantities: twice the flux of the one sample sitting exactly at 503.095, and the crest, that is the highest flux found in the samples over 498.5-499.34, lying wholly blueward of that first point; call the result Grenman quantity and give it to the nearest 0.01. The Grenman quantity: 6.90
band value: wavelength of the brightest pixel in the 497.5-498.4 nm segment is 497.794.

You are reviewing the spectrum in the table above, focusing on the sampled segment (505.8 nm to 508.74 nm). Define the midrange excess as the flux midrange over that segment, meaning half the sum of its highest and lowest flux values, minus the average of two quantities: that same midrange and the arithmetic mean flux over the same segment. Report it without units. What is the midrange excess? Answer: 0.011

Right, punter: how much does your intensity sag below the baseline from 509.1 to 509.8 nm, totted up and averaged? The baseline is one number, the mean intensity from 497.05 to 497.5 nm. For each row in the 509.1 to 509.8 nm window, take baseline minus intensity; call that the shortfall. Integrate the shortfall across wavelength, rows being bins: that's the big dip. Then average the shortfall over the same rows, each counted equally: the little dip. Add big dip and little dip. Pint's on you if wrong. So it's 0.12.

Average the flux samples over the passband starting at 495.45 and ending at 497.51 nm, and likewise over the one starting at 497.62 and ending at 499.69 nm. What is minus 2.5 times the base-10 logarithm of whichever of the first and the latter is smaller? -1.67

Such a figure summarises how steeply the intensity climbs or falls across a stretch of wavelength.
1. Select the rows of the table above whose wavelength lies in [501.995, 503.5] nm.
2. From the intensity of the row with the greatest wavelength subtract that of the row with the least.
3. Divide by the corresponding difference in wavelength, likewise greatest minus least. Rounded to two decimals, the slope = 0.15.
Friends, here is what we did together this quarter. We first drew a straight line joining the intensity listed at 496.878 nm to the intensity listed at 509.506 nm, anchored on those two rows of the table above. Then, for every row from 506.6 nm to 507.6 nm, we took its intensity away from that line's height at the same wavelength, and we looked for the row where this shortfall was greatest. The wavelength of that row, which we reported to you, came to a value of 506.699 nm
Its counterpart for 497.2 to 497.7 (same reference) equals 497.336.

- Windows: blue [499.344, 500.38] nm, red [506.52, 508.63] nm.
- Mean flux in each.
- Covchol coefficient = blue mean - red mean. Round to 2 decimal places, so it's 0.19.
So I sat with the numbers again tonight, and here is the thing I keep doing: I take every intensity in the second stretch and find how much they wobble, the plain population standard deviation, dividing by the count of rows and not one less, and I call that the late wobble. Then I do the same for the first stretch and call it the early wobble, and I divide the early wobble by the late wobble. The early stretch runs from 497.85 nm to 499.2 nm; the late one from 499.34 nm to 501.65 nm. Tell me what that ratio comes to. 0.4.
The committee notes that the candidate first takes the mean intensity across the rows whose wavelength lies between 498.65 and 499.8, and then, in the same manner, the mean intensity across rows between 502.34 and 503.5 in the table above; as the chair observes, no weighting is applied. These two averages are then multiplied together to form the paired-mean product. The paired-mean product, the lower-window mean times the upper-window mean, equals 22.01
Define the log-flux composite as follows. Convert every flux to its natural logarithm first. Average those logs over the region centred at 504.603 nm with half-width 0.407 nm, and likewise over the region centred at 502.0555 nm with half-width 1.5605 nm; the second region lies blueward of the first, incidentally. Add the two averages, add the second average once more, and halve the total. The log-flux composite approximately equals 2.288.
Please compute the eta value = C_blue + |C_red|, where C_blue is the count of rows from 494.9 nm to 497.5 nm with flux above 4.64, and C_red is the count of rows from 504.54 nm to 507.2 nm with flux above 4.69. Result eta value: 20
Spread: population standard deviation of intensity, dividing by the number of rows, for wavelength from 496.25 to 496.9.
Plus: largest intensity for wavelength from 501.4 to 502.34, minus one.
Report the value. 3.86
